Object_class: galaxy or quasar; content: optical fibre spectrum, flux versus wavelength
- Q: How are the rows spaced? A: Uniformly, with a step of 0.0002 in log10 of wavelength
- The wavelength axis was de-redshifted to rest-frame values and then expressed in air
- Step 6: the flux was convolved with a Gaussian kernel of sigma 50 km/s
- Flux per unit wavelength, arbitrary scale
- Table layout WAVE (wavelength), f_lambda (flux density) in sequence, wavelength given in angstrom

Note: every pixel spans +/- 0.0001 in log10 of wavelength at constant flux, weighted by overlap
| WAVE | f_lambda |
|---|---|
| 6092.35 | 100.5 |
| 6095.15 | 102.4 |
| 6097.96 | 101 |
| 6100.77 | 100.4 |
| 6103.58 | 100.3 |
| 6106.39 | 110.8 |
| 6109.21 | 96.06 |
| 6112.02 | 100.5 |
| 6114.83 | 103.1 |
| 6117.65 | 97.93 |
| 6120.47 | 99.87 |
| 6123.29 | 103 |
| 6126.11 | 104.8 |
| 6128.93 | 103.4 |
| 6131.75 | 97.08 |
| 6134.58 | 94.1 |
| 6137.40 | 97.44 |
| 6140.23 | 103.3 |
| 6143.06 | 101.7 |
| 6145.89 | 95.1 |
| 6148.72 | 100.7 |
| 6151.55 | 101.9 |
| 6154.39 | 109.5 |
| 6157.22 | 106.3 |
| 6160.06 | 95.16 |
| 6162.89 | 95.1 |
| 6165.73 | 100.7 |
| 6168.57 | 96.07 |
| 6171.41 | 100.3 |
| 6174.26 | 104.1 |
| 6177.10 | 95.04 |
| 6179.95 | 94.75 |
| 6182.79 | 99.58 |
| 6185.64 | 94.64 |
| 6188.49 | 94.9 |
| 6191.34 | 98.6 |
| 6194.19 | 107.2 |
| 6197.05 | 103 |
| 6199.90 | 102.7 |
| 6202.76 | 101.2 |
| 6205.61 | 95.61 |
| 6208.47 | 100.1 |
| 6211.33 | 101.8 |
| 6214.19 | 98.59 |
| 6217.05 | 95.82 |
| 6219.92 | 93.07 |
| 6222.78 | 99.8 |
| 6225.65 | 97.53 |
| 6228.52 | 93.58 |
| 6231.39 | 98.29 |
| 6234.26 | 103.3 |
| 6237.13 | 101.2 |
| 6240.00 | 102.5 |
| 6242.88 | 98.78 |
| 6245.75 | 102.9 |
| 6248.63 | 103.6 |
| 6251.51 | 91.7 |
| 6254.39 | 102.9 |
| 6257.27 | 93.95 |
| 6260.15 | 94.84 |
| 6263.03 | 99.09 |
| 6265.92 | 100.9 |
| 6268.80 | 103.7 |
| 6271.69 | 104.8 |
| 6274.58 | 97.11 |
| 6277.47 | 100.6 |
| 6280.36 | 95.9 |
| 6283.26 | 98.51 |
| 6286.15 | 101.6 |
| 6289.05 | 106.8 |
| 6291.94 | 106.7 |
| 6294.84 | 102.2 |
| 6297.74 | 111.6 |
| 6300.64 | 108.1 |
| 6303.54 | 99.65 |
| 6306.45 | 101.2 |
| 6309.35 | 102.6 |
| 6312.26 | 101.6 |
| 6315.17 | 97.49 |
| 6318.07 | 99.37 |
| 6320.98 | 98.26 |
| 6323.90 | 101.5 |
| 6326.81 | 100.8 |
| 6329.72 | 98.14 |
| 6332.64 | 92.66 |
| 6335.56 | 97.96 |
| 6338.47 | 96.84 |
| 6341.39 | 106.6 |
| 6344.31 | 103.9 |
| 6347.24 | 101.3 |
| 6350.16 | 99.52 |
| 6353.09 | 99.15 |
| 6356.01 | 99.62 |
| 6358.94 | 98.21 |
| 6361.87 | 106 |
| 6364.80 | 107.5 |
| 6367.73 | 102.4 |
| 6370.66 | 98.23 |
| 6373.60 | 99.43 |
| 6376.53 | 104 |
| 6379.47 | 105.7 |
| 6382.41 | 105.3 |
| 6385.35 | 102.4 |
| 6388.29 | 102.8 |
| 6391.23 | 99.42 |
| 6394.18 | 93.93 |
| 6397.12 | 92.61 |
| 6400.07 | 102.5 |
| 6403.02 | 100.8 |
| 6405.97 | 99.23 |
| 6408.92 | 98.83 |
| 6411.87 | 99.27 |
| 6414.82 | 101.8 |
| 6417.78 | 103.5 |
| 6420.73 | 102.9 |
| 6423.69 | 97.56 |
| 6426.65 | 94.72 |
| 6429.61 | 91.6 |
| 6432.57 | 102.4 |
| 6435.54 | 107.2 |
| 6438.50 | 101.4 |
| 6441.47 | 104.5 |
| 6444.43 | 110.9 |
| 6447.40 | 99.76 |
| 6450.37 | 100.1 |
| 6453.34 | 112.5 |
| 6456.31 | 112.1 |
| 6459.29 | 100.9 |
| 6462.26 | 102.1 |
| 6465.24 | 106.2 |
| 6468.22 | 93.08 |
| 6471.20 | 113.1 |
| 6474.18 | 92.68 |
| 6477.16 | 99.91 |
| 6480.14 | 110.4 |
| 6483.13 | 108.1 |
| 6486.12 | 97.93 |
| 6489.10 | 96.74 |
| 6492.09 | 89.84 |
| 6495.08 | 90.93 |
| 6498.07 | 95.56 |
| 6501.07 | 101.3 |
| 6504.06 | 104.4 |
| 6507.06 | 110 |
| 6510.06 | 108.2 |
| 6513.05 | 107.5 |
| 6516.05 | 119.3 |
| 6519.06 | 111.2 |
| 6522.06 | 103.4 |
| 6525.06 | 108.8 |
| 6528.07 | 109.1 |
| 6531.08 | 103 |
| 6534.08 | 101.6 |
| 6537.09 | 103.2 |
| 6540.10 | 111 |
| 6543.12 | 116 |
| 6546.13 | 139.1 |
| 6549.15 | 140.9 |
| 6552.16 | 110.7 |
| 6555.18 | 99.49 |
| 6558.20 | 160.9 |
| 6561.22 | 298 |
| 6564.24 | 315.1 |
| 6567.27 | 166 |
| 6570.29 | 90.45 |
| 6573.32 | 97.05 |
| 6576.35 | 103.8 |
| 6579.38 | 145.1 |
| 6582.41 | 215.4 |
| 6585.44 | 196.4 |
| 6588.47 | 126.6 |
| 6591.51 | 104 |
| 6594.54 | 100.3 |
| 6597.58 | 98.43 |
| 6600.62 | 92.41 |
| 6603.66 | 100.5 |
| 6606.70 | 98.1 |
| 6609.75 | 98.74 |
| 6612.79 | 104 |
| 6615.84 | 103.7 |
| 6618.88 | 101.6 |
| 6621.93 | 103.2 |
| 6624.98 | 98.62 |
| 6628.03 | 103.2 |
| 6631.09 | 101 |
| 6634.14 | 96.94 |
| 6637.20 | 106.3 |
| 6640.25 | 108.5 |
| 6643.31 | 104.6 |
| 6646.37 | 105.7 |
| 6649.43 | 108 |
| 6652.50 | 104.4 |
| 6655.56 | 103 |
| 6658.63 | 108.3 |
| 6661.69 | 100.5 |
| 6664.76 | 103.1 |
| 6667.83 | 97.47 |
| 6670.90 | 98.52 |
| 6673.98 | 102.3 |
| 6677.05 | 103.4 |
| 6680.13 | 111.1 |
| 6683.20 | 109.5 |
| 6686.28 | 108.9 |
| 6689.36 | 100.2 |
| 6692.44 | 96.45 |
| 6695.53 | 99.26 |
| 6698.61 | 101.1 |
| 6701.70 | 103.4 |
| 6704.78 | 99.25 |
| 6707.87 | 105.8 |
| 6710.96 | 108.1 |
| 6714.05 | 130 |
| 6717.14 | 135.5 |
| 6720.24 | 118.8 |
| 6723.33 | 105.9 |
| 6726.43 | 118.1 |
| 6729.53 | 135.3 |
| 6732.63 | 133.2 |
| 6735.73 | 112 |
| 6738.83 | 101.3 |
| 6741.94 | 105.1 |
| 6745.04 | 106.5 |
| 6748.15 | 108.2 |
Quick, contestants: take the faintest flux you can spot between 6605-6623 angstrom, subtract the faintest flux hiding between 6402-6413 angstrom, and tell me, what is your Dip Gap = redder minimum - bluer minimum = -1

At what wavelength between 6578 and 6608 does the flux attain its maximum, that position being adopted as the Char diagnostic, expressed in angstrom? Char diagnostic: 6582.41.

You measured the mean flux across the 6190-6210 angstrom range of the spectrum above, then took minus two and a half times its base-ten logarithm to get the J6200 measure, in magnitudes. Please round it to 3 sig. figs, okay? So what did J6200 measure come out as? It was -5.01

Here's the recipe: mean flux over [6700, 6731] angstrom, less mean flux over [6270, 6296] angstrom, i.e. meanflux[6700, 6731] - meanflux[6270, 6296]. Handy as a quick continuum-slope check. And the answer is 14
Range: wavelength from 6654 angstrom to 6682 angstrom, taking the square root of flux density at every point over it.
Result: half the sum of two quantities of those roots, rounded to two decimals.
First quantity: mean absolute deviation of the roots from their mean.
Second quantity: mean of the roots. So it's 5.15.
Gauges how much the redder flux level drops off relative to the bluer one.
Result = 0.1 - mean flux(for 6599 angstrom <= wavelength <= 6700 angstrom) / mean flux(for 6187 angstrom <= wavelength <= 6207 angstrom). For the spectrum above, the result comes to -0.92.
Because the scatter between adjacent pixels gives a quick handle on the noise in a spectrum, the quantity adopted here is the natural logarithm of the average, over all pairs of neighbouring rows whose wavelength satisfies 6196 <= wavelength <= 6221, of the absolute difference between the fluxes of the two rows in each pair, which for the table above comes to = 1.0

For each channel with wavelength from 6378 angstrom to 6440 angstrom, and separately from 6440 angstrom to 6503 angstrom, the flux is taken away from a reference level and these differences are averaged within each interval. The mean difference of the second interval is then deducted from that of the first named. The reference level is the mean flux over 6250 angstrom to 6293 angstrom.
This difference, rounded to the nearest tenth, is 1.6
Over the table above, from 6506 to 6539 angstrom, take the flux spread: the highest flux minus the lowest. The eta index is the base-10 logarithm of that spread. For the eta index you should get 1.25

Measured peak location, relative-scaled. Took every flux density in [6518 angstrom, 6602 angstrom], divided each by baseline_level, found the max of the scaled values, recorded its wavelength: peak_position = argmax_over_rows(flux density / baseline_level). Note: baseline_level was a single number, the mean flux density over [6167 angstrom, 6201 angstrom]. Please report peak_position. 6564.24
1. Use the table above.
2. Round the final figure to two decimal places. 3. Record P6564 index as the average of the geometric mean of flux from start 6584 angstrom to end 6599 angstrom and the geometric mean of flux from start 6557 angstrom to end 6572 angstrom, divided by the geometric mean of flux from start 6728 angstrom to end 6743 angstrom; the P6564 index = 1.32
